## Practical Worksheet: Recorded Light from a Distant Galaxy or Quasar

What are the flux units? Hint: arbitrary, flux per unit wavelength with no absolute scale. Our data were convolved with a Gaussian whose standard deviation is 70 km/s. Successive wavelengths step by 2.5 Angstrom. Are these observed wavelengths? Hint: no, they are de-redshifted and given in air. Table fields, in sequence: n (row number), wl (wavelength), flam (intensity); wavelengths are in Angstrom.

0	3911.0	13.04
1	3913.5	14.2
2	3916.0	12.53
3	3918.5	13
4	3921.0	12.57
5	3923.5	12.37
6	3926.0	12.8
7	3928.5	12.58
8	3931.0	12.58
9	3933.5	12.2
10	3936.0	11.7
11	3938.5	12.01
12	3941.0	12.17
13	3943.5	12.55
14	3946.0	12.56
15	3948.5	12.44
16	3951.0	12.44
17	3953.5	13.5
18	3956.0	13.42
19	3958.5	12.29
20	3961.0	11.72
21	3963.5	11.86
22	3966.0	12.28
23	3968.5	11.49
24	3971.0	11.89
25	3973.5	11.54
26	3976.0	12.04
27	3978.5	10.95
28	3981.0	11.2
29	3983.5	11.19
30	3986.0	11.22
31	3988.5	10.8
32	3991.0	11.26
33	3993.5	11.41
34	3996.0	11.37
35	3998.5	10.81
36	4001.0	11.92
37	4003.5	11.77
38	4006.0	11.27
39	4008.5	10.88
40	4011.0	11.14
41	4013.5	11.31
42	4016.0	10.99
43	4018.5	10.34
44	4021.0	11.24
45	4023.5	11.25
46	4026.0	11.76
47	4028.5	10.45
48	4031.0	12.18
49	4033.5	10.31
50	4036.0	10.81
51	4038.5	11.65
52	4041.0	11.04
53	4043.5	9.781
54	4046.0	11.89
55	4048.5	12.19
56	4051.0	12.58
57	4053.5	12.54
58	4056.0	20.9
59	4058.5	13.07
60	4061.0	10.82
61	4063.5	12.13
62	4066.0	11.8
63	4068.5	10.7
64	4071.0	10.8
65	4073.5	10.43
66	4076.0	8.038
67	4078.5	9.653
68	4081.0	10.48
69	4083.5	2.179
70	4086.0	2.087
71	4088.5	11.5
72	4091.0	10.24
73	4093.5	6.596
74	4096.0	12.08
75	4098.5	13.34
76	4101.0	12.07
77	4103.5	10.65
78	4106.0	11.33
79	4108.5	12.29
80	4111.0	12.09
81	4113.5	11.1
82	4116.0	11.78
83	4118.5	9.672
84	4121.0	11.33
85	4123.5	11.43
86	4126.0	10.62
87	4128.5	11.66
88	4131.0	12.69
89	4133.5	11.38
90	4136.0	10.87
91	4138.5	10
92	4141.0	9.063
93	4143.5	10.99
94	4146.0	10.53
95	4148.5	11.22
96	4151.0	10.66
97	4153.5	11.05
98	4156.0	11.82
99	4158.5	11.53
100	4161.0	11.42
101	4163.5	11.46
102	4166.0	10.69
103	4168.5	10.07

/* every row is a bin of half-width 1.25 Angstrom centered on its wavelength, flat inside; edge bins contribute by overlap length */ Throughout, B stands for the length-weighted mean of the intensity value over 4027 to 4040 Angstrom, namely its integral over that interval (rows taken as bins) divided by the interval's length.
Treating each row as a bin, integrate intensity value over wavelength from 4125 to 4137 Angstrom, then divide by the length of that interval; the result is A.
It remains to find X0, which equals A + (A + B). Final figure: 34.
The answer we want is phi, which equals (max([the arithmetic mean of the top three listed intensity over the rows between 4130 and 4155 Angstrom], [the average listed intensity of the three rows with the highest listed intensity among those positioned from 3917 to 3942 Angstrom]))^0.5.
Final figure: 3.58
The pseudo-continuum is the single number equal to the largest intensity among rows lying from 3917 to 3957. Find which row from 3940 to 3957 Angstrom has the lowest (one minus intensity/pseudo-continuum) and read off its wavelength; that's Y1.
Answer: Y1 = 3953.5 Angstrom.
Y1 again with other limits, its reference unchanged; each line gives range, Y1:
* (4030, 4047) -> 4031.0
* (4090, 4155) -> 4098.5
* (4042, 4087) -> 4056.0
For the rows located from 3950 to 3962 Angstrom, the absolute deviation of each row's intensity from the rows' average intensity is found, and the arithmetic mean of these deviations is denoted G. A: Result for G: 0.63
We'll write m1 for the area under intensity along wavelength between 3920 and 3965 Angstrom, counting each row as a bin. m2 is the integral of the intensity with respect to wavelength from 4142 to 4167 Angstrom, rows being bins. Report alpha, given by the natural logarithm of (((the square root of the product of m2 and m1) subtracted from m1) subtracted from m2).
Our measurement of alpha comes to 4.7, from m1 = 559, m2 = 278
